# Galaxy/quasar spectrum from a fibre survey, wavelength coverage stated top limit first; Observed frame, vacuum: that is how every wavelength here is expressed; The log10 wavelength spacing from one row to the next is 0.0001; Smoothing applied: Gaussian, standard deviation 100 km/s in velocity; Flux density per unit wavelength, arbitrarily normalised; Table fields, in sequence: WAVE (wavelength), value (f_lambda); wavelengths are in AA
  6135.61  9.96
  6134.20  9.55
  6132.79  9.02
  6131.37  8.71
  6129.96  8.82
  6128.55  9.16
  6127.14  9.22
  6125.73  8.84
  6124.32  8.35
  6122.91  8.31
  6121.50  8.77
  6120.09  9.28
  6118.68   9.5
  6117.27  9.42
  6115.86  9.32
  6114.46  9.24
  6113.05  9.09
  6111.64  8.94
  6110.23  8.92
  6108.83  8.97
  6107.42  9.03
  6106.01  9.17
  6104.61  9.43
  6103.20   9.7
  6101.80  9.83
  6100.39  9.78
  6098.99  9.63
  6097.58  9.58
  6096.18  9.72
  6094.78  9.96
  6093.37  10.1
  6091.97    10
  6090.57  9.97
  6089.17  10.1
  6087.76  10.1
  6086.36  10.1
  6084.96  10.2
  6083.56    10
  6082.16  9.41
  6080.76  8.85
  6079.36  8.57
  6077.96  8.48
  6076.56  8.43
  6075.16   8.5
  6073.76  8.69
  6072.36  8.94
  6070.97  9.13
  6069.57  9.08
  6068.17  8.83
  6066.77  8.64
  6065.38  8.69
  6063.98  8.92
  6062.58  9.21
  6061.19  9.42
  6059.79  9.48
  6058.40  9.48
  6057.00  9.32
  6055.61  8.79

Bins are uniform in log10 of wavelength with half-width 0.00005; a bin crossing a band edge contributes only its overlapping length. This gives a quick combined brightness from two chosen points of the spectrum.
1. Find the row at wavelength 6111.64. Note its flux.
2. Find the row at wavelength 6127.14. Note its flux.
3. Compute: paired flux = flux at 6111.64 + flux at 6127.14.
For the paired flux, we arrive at 18.2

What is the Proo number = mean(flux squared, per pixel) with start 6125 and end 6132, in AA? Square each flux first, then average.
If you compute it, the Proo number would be 80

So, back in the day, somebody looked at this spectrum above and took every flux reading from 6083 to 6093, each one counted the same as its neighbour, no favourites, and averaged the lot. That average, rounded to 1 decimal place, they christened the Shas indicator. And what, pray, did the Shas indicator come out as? 10.1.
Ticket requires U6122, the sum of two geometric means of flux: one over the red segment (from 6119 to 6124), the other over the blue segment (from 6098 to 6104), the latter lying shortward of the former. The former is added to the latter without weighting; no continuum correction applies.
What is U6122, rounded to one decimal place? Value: 18.5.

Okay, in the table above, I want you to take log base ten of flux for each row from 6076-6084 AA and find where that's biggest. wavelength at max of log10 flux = 6083.56 AA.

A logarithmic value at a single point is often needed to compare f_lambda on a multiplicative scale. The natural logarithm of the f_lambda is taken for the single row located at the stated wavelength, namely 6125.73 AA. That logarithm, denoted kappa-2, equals 2.18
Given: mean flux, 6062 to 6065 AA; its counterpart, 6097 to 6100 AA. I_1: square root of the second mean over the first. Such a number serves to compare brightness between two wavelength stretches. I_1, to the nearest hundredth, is 1.03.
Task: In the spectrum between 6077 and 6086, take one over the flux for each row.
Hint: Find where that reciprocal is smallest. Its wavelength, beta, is 6084.96 AA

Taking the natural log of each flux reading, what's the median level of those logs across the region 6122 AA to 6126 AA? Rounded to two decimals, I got 2.12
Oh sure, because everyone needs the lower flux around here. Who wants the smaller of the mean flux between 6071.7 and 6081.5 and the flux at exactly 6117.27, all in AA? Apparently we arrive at 8.64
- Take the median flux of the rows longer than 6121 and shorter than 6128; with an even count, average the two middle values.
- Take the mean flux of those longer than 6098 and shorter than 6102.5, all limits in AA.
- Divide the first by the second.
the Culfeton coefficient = 0.90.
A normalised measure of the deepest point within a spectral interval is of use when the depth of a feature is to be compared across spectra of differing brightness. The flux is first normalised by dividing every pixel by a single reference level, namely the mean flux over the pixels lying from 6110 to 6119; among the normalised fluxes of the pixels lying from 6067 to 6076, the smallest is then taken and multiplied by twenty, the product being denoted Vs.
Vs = 18.5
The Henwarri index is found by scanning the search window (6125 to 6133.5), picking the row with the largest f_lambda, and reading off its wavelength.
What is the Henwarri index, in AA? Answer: 6127.14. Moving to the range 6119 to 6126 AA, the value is 6120.09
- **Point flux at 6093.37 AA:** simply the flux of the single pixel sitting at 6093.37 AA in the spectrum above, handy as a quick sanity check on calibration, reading 10.1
